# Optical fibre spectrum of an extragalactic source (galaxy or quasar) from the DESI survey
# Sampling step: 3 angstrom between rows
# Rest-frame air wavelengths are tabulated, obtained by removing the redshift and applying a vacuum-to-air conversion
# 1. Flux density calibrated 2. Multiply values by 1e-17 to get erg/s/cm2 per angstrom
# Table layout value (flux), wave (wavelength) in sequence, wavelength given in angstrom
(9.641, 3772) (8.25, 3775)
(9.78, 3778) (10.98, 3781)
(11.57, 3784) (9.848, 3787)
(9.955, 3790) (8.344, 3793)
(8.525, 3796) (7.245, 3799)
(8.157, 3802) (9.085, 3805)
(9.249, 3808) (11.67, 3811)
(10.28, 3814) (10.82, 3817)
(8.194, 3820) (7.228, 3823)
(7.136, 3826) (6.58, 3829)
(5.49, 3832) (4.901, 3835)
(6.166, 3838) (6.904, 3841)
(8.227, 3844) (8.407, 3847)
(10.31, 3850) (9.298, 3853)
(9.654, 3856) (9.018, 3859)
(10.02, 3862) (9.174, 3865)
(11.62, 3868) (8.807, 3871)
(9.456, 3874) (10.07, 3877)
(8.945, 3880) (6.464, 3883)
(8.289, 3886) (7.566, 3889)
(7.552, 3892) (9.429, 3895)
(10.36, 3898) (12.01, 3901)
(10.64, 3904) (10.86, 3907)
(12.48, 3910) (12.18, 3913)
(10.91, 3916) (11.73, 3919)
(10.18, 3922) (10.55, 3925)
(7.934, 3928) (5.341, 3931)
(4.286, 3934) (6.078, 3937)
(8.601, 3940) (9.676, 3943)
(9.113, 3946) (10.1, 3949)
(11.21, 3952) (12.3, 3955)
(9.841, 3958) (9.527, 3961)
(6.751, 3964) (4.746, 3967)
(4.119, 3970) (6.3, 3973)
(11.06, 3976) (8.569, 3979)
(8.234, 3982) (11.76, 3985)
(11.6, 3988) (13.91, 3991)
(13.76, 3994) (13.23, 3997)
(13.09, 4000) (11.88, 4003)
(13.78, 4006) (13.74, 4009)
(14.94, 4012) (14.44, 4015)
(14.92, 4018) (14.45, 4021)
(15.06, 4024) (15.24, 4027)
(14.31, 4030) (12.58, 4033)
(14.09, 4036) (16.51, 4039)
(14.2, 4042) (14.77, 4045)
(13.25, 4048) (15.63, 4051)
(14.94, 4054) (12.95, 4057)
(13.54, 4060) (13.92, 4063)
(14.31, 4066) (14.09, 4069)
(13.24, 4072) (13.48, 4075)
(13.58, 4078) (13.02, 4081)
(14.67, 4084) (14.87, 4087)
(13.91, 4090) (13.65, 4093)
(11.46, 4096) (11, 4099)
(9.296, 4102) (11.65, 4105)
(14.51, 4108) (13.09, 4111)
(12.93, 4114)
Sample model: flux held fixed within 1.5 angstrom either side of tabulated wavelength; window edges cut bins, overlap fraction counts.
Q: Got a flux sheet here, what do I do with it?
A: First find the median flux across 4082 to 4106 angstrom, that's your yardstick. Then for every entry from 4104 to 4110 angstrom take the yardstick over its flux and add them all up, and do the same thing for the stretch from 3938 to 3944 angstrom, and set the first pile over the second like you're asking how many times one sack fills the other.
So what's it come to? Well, 0.70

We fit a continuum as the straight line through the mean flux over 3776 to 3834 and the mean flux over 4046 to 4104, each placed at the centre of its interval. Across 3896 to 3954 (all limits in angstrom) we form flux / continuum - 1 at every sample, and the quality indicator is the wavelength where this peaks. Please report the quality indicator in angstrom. 3910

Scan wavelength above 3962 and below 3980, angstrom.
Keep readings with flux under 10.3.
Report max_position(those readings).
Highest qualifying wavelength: 3979 angstrom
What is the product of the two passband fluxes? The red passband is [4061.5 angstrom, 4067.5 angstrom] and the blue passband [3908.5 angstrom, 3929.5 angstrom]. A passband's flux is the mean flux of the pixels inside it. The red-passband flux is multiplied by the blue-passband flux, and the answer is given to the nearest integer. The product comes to 153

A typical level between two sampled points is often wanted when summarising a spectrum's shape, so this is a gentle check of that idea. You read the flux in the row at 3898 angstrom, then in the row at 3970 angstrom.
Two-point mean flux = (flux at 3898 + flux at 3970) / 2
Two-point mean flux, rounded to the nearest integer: 7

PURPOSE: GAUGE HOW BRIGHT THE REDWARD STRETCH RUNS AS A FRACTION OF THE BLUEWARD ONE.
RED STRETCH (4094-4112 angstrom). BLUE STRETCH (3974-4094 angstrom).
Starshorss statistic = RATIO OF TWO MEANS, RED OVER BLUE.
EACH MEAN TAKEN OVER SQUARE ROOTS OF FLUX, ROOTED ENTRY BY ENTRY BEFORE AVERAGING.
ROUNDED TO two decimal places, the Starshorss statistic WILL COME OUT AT 0.93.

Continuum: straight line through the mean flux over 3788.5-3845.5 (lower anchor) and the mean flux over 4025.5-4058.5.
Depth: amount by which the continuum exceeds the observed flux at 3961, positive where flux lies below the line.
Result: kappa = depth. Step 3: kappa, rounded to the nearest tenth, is 2.6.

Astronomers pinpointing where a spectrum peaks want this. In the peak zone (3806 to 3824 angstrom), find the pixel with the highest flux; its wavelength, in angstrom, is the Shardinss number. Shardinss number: 3811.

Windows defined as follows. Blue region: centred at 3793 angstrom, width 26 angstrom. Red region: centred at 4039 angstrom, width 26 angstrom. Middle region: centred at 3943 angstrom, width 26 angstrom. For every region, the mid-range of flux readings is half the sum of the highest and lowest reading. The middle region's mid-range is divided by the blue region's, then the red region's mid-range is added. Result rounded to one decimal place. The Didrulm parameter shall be 15.4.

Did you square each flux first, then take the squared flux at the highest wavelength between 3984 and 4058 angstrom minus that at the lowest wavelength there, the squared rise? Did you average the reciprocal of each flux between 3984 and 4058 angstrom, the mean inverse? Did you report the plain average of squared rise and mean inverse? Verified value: 15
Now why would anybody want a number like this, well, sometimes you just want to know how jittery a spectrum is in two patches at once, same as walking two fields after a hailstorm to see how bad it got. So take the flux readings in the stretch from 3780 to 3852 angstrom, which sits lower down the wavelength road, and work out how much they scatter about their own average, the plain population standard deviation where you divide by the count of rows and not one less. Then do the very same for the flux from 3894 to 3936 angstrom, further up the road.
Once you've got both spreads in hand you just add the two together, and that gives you 4.2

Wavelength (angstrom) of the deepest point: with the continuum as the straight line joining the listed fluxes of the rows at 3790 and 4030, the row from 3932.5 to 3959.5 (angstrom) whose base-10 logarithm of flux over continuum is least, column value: 3934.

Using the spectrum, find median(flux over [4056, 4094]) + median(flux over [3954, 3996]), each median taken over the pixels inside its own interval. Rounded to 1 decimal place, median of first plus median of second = 23.3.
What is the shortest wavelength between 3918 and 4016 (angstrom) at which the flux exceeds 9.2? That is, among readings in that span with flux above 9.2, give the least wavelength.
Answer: 3919 angstrom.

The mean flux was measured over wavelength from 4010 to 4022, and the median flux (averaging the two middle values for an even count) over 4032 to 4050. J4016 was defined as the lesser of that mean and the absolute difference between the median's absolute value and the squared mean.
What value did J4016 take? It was 14.7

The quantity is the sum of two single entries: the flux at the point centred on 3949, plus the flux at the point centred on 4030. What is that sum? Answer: 24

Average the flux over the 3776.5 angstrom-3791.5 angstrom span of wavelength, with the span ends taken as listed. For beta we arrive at 10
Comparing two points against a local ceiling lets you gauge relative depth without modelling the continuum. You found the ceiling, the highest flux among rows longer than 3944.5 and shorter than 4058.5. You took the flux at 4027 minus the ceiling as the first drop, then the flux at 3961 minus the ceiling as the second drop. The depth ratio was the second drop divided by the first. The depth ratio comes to 5.5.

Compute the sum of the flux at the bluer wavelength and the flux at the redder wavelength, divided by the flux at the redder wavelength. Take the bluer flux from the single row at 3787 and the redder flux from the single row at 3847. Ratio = 2.17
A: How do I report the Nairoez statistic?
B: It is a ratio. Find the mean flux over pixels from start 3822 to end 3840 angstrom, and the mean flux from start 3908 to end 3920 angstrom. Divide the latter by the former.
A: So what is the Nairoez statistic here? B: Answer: 1.9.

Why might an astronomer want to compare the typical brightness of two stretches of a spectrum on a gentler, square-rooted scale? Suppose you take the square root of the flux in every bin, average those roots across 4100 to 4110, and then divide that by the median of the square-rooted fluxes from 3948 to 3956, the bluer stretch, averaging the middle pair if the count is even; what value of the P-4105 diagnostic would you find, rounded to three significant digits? 1.02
